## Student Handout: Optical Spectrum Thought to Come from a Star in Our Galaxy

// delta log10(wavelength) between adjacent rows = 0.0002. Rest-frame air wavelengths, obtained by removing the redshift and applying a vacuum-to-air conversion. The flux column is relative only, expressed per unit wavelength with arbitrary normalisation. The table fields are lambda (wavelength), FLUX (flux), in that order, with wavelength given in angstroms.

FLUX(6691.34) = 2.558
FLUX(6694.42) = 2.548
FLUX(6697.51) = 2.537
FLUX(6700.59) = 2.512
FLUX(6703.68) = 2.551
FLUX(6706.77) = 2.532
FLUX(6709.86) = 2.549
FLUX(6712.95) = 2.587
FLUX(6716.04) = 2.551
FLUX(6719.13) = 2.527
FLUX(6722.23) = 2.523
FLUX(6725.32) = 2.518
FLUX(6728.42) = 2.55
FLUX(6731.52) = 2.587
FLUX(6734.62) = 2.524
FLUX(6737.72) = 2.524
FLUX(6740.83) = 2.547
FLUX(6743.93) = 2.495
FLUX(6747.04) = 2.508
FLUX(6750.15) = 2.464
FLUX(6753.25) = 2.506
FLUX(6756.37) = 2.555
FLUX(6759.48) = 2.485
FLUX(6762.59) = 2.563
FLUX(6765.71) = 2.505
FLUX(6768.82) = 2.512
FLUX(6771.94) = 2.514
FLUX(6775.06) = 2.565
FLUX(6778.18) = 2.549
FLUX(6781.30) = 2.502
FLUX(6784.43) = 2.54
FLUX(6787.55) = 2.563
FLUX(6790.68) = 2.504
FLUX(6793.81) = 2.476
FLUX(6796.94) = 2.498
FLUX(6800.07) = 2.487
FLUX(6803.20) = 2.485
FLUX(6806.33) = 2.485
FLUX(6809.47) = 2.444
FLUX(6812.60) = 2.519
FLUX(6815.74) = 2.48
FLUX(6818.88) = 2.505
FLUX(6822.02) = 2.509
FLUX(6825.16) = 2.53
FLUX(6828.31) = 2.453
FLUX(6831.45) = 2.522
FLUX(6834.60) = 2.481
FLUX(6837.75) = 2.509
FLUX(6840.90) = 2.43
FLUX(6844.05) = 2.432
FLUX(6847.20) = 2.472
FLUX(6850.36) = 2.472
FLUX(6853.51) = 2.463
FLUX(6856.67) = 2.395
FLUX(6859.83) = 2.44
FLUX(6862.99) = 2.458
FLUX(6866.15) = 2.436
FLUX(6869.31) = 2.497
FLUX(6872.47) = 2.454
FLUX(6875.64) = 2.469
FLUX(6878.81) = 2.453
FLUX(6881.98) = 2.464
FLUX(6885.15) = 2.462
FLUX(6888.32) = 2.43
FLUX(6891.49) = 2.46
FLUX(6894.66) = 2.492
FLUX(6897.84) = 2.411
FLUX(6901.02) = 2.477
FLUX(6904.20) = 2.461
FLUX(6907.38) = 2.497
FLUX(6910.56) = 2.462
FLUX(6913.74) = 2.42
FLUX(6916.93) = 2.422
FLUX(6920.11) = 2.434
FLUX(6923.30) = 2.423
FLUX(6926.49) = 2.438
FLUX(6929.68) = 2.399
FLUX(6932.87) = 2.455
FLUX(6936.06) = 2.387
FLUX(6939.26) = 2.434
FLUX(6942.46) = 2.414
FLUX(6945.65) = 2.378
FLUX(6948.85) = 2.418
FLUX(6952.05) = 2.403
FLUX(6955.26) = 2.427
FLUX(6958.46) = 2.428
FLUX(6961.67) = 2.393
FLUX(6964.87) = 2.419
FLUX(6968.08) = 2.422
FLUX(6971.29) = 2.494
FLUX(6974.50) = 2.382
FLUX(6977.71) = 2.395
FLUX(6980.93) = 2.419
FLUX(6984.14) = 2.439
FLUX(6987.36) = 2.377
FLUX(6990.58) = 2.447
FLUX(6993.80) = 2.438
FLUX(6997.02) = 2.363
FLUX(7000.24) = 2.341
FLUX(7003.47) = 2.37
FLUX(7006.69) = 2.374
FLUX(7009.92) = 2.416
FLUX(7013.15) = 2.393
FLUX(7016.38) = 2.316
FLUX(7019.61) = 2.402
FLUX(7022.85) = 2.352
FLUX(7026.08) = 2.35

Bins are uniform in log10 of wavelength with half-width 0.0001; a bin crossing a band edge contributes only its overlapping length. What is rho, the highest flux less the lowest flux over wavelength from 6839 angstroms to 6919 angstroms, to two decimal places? 0.10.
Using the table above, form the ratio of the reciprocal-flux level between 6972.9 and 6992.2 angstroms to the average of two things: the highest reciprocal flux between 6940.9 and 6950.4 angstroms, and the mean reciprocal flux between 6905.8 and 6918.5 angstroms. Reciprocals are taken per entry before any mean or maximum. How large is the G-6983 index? 1.00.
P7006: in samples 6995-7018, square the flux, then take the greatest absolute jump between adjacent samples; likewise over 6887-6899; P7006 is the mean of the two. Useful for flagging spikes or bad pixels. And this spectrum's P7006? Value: 0.380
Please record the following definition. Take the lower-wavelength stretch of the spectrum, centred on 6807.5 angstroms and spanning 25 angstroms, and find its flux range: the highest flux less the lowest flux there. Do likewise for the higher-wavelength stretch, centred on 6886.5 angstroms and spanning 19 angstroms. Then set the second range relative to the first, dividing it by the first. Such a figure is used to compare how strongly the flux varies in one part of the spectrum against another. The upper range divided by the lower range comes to 0.8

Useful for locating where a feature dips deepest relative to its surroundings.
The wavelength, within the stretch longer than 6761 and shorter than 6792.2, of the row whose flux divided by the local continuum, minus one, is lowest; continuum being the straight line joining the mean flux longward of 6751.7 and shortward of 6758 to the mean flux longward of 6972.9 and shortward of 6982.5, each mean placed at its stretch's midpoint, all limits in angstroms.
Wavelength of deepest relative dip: 6765.71 angstroms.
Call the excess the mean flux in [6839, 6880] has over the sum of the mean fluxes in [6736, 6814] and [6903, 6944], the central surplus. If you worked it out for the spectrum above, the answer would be -2.49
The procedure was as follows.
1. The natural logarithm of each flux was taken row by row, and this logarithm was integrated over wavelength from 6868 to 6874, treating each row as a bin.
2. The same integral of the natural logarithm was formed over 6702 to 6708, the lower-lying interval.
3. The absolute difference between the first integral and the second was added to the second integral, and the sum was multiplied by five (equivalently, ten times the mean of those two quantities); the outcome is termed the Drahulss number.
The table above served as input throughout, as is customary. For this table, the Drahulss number 29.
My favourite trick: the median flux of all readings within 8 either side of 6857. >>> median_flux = 2.46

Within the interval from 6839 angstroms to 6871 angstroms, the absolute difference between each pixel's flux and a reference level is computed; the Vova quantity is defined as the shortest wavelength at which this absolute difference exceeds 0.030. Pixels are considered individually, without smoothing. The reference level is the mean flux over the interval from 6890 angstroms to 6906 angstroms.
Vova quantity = 6840.90 angstroms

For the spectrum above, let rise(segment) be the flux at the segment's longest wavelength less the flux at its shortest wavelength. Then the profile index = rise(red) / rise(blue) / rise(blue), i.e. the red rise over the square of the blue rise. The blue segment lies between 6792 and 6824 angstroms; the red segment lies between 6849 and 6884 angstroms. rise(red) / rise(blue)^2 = -7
